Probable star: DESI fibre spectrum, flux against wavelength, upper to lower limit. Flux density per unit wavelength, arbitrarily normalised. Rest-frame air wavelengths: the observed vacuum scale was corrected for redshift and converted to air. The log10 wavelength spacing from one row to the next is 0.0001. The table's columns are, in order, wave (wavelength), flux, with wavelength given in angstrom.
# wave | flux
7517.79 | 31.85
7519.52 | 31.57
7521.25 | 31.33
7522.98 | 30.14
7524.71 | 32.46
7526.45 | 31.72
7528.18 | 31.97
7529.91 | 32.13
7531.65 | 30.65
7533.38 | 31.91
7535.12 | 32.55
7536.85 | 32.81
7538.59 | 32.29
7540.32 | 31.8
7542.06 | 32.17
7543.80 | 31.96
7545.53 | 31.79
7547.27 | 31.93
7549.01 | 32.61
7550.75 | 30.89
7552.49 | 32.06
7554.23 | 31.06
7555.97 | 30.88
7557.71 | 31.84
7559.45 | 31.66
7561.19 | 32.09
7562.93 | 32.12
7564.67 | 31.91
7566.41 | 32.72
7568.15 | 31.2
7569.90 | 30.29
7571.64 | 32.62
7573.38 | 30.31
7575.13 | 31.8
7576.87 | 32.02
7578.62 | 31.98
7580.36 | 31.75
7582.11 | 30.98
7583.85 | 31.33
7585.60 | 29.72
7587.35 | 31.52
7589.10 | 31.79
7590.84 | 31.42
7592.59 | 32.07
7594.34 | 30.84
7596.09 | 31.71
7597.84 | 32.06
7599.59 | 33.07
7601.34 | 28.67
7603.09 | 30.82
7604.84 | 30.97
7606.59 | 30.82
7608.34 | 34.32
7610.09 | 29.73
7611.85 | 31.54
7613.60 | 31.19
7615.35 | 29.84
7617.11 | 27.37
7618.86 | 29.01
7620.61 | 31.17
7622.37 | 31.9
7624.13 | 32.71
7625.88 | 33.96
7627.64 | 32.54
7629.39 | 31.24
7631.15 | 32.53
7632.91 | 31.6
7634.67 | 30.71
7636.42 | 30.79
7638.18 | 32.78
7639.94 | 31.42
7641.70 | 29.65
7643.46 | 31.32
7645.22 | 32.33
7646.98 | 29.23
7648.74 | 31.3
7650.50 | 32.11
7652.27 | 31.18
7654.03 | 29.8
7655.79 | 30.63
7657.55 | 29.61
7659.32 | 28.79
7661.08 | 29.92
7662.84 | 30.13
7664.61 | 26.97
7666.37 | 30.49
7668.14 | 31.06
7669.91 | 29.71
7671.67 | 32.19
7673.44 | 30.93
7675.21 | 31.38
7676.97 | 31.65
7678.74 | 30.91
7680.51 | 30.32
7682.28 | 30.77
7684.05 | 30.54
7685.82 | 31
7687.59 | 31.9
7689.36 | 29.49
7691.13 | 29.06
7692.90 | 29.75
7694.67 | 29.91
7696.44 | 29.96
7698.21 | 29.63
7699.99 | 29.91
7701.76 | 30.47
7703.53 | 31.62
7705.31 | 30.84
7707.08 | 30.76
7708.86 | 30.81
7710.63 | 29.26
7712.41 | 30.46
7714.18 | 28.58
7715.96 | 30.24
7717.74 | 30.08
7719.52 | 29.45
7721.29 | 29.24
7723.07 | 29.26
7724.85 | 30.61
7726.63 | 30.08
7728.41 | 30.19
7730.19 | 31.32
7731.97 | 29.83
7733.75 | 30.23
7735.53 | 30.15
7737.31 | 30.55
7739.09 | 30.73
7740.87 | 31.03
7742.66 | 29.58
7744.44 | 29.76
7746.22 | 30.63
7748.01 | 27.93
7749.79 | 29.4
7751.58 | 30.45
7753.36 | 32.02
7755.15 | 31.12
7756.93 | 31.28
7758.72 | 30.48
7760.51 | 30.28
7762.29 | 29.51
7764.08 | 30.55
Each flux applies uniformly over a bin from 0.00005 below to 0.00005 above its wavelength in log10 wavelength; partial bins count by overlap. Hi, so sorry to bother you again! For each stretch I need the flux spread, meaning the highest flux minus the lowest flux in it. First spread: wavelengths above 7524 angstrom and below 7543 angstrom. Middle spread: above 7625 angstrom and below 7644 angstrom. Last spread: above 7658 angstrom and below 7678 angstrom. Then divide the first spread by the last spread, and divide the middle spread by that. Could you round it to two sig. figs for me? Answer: 10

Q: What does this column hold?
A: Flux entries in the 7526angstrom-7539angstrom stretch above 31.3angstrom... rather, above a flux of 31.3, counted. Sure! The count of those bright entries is 7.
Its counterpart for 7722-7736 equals 1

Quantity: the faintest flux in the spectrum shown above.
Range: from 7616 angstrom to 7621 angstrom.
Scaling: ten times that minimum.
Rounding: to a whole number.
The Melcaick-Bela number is 274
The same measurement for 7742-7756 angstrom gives 279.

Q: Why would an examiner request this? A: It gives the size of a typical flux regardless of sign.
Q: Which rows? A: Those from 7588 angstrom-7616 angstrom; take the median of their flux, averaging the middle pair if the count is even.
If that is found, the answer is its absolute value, 31.3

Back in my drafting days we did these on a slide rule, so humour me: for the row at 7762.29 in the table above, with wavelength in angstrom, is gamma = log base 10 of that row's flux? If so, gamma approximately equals 1.470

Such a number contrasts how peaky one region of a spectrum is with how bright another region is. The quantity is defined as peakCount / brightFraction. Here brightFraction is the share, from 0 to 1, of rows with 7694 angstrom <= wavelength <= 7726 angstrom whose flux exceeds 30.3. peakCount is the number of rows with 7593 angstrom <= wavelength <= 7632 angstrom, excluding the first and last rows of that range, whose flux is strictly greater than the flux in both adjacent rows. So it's 13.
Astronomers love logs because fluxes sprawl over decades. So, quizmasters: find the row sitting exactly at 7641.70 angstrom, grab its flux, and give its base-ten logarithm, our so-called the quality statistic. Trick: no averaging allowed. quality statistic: 1.47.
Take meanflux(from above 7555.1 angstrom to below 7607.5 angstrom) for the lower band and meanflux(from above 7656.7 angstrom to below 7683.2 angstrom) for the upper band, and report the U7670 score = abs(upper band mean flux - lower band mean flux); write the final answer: 1.1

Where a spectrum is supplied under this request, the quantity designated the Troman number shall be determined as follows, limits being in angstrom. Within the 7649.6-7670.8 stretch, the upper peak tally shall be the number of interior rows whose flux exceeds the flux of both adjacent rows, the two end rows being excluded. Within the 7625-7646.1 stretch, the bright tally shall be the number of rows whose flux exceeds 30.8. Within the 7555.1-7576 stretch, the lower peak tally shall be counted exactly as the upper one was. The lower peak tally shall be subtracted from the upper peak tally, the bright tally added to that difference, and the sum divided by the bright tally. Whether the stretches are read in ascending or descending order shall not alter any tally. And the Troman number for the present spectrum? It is 0.889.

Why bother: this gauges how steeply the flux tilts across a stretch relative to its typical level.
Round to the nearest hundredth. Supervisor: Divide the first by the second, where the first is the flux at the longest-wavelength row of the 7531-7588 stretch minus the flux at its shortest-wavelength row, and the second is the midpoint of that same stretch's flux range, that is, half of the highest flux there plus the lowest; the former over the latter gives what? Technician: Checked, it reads 0.03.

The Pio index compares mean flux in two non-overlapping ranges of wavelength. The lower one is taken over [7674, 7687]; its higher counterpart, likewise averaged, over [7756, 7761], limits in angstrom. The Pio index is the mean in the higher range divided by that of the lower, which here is 0.99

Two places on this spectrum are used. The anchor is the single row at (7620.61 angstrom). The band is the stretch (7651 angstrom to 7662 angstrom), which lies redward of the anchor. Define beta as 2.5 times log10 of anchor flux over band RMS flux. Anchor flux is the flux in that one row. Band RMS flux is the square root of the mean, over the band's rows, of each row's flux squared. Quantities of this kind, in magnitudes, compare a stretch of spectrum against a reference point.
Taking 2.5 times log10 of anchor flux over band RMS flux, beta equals 0.042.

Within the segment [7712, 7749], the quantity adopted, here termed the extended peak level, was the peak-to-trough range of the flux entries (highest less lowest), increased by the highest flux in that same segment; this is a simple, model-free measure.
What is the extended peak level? 34.7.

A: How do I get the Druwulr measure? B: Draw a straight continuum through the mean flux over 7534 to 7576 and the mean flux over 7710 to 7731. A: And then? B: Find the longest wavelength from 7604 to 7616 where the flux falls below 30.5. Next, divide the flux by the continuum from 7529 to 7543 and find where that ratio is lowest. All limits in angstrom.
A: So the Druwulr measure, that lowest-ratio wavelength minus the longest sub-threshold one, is -83.7 angstrom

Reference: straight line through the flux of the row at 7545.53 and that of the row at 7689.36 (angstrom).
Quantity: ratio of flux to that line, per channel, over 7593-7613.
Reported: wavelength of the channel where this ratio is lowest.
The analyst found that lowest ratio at 7601.34 angstrom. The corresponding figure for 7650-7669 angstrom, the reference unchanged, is 7664.61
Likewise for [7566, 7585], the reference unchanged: 7569.90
